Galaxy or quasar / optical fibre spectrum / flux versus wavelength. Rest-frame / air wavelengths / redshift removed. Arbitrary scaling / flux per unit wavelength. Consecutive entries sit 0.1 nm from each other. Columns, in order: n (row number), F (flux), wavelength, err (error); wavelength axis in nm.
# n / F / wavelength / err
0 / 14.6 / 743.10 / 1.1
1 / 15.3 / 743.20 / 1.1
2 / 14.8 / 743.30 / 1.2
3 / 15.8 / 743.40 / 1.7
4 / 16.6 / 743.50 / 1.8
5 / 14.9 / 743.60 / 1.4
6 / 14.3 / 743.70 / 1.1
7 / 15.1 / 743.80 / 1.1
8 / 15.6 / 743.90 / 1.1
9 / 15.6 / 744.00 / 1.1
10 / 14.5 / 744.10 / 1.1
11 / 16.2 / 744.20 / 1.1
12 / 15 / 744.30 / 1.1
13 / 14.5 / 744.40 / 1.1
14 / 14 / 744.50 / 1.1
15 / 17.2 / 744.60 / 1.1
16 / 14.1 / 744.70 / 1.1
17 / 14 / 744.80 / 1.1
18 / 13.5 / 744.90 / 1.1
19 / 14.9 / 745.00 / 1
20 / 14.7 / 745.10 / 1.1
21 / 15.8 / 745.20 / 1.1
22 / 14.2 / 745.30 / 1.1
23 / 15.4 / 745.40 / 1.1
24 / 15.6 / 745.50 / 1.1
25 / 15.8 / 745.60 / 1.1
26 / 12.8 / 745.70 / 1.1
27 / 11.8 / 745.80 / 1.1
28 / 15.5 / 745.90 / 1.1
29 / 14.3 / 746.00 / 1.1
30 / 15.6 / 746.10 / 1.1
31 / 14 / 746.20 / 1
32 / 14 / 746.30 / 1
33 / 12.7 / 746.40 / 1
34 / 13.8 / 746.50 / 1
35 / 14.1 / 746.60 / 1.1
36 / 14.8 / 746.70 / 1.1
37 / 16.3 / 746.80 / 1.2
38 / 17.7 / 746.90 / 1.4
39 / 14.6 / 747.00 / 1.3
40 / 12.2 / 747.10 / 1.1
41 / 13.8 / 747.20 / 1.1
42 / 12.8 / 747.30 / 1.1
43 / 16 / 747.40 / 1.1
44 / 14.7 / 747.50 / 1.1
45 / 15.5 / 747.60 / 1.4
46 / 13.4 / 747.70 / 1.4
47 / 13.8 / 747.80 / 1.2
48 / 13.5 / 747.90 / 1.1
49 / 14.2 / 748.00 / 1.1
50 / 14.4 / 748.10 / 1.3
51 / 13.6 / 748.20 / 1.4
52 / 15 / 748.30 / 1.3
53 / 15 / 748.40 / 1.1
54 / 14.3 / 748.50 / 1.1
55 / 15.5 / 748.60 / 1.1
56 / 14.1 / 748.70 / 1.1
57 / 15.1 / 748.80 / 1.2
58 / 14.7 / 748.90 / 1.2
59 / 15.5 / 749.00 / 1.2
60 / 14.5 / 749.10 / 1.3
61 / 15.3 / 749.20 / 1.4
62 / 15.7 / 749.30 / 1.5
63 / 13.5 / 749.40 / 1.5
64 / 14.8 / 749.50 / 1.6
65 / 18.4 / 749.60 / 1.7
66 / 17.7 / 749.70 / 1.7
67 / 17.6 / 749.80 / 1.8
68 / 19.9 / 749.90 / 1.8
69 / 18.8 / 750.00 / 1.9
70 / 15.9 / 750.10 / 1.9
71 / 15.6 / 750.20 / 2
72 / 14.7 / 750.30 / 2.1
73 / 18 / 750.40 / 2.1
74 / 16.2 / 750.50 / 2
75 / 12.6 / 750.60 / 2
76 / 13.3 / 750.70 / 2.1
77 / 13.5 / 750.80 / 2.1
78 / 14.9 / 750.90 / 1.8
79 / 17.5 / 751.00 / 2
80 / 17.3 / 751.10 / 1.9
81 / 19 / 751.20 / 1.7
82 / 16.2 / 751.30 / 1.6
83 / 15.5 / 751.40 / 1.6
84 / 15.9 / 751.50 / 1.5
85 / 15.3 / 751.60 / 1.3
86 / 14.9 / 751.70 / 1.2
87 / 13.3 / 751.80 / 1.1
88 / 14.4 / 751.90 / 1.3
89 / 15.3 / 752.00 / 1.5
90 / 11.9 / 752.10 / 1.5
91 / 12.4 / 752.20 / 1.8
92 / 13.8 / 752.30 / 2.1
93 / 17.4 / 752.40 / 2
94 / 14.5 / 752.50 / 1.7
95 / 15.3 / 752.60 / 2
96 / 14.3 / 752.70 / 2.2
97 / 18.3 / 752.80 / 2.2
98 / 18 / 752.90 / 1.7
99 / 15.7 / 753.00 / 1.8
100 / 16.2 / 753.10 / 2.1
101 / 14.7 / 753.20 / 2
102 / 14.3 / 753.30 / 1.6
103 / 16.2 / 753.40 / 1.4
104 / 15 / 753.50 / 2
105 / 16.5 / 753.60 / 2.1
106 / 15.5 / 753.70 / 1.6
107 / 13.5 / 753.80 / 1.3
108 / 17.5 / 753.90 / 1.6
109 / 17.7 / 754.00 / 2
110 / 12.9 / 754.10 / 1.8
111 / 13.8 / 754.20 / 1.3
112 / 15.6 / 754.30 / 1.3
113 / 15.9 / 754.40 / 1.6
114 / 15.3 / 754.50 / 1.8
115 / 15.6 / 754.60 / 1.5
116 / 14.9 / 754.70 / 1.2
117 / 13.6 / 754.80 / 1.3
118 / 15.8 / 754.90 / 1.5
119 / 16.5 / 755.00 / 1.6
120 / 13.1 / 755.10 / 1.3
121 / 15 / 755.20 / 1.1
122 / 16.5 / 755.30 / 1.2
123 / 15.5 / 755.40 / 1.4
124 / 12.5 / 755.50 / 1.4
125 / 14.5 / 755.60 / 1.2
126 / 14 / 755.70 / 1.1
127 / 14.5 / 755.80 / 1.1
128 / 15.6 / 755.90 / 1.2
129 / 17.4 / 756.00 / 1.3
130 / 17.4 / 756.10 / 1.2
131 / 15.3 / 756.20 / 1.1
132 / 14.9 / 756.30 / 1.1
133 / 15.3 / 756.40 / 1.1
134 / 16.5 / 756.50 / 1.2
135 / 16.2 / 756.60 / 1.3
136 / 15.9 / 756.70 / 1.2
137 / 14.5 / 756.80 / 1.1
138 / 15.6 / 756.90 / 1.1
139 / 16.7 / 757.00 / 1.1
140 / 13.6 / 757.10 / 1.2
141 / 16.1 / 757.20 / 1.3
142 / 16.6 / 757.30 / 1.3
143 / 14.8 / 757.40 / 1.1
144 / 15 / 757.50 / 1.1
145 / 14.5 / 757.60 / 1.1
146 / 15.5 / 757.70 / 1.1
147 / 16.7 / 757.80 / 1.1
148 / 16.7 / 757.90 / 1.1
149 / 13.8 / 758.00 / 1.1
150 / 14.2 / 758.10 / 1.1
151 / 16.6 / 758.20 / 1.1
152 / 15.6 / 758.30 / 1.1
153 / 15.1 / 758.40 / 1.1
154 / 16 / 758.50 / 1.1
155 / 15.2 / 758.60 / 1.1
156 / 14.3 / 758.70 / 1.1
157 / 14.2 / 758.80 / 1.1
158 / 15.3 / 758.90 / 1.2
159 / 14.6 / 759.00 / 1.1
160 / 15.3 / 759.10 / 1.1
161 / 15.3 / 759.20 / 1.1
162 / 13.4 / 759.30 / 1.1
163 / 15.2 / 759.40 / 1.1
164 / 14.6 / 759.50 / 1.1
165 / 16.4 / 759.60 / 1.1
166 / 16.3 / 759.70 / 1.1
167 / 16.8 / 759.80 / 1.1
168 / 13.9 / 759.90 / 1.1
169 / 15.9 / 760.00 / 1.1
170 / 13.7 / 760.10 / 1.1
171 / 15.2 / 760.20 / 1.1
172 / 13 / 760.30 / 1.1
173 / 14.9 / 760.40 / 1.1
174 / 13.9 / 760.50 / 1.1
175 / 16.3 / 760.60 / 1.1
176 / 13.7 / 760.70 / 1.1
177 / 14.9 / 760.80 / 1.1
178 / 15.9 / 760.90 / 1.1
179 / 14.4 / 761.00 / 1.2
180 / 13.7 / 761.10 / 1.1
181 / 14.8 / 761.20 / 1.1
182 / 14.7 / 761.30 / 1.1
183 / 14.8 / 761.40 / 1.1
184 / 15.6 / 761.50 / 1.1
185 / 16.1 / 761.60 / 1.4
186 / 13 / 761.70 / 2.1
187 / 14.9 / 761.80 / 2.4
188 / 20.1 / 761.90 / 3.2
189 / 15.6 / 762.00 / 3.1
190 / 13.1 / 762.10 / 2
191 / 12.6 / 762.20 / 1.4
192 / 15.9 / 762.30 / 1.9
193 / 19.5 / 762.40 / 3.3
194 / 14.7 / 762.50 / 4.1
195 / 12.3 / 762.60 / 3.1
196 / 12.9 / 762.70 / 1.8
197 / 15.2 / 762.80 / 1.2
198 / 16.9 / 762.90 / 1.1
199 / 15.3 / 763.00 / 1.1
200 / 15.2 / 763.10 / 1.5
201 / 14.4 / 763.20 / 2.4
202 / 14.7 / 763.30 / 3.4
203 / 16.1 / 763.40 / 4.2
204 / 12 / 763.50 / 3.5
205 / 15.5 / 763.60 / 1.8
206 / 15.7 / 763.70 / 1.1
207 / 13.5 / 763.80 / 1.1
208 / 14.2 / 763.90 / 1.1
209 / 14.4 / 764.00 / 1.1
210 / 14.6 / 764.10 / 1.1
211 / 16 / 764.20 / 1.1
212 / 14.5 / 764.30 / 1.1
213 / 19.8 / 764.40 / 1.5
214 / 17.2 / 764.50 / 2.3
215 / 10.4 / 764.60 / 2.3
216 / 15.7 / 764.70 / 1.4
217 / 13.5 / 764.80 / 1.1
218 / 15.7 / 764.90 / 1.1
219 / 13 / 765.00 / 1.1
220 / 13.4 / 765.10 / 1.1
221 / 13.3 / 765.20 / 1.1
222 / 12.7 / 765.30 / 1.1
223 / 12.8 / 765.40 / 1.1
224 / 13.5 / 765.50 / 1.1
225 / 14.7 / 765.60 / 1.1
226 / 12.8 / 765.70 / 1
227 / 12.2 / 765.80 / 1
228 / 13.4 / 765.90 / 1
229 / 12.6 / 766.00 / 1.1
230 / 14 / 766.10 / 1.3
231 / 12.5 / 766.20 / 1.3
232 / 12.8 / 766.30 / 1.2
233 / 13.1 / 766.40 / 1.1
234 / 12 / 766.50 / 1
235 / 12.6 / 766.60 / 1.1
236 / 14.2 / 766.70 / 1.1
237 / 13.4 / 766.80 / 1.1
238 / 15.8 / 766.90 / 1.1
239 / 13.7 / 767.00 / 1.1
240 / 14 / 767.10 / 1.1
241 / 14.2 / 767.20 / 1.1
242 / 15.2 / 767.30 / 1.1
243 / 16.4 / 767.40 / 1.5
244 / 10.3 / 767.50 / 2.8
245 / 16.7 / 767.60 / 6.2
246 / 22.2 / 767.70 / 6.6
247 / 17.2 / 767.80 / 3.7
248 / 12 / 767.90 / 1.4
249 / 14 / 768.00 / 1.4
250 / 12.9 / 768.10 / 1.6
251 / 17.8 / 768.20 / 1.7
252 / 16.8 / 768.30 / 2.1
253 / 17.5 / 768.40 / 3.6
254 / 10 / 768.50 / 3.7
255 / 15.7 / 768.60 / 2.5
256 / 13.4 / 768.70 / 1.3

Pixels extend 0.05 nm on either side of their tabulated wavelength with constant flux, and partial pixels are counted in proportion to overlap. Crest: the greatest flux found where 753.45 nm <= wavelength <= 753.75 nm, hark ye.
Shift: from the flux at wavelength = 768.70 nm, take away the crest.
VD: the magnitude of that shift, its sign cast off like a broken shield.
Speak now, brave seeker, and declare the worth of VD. 3.1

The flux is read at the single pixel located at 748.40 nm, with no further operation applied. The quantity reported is 15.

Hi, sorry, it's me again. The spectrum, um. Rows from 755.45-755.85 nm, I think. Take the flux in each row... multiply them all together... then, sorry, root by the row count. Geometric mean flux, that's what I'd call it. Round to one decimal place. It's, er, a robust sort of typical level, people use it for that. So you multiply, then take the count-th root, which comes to 13.8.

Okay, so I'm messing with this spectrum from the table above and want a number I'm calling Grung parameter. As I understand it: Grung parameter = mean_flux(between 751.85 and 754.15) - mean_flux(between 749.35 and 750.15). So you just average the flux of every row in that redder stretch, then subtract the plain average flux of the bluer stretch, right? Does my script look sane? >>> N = -1.8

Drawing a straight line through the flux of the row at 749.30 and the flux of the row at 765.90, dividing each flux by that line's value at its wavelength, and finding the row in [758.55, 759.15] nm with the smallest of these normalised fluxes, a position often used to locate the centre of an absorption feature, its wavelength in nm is 758.80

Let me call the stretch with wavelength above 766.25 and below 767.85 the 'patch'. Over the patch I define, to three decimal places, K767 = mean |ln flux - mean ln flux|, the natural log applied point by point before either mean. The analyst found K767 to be 0.130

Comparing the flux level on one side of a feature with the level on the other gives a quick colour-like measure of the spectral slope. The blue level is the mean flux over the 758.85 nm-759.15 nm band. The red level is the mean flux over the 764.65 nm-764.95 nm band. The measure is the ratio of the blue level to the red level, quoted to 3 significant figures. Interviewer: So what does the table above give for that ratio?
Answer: 1.01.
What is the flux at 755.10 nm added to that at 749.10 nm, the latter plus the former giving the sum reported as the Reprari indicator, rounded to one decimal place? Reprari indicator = 27.6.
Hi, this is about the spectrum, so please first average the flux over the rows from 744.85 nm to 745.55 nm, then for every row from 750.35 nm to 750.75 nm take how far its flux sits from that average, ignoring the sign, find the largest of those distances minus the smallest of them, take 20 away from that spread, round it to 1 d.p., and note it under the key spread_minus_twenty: -18.2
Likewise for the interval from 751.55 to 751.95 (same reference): -18.5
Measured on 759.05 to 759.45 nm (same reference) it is -18.9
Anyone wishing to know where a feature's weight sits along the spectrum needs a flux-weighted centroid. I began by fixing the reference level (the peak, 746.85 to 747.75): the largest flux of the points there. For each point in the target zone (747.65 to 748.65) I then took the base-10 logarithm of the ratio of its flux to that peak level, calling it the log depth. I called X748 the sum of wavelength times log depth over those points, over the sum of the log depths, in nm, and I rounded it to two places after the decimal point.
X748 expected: 748.10 nm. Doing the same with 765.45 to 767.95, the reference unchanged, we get 766.52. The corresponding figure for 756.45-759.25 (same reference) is 757.94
